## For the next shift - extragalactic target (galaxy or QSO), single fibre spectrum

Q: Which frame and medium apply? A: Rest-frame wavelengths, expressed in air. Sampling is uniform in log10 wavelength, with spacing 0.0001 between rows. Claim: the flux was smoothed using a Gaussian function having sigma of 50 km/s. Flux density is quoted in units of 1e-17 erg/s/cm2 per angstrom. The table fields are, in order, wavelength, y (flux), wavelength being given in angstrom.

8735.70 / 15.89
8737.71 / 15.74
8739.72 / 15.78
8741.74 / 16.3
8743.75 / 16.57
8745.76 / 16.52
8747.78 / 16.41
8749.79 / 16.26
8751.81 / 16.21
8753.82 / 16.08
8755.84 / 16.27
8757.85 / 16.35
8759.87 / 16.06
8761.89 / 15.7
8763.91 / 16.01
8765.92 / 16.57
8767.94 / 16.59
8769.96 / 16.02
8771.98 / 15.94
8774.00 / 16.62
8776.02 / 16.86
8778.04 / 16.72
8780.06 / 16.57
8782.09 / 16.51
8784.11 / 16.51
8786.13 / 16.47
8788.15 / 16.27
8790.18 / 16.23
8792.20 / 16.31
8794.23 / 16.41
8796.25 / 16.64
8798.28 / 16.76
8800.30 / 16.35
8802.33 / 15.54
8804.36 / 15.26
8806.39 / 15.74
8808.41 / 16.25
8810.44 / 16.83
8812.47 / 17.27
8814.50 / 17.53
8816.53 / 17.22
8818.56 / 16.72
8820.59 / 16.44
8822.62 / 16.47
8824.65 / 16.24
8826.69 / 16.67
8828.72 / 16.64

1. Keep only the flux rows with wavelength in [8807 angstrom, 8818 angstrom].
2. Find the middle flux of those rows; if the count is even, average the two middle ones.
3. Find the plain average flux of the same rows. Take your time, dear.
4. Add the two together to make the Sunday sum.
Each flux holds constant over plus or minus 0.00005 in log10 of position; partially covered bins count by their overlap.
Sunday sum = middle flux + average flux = 34.2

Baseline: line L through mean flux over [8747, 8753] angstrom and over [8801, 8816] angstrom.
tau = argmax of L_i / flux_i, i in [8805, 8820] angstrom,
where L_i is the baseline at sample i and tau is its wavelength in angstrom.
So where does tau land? 8806.39 angstrom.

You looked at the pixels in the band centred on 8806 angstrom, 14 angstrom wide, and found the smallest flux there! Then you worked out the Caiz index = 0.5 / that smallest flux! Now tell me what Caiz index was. 0.0328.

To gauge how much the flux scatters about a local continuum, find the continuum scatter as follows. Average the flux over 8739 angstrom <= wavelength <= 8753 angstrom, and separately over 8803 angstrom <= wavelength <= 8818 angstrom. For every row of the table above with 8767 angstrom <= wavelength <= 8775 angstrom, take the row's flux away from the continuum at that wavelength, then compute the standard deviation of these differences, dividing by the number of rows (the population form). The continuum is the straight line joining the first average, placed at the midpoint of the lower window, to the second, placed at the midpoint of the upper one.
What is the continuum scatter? 0.314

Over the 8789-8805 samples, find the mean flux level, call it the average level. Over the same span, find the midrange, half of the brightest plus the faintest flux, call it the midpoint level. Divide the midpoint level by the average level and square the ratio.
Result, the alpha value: 0.98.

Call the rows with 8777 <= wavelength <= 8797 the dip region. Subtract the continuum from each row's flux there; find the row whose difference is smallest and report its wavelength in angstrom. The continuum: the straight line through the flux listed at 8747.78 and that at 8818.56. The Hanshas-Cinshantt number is 8790.18 angstrom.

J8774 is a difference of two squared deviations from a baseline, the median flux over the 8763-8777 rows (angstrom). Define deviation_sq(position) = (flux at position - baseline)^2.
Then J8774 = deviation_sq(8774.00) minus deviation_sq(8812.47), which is -0.5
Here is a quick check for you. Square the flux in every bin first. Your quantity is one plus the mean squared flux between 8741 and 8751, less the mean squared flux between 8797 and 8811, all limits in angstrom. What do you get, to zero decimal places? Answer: 11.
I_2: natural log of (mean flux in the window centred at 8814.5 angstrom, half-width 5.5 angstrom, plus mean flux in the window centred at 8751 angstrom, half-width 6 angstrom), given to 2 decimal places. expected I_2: 3.51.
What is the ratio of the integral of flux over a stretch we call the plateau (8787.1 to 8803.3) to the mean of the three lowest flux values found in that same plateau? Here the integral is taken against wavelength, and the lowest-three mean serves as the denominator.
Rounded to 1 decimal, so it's 16.5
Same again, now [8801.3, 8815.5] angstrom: 15.0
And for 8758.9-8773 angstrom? 14.3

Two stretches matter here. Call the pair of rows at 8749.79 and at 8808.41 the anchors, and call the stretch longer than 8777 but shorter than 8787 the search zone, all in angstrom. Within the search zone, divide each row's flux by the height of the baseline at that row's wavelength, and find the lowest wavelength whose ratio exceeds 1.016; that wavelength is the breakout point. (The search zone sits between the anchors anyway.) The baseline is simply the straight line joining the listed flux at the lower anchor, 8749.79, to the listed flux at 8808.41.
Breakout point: 8778.04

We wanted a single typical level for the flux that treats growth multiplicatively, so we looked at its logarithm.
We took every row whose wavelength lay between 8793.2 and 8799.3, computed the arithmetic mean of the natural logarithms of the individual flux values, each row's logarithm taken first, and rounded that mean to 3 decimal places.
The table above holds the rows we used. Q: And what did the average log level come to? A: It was 2.810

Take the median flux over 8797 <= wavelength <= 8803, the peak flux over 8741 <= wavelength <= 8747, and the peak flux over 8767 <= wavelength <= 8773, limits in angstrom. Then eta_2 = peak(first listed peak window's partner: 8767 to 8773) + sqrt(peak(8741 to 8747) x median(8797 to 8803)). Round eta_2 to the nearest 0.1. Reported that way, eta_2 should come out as 33.0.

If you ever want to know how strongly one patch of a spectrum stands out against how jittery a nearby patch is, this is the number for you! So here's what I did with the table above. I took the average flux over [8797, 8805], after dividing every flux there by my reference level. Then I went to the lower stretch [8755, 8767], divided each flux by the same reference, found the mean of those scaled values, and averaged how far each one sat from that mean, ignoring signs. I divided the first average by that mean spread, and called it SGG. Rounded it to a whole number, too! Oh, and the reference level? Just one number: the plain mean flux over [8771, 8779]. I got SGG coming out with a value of 68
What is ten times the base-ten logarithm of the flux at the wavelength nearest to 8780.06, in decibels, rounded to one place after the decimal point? 12.2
